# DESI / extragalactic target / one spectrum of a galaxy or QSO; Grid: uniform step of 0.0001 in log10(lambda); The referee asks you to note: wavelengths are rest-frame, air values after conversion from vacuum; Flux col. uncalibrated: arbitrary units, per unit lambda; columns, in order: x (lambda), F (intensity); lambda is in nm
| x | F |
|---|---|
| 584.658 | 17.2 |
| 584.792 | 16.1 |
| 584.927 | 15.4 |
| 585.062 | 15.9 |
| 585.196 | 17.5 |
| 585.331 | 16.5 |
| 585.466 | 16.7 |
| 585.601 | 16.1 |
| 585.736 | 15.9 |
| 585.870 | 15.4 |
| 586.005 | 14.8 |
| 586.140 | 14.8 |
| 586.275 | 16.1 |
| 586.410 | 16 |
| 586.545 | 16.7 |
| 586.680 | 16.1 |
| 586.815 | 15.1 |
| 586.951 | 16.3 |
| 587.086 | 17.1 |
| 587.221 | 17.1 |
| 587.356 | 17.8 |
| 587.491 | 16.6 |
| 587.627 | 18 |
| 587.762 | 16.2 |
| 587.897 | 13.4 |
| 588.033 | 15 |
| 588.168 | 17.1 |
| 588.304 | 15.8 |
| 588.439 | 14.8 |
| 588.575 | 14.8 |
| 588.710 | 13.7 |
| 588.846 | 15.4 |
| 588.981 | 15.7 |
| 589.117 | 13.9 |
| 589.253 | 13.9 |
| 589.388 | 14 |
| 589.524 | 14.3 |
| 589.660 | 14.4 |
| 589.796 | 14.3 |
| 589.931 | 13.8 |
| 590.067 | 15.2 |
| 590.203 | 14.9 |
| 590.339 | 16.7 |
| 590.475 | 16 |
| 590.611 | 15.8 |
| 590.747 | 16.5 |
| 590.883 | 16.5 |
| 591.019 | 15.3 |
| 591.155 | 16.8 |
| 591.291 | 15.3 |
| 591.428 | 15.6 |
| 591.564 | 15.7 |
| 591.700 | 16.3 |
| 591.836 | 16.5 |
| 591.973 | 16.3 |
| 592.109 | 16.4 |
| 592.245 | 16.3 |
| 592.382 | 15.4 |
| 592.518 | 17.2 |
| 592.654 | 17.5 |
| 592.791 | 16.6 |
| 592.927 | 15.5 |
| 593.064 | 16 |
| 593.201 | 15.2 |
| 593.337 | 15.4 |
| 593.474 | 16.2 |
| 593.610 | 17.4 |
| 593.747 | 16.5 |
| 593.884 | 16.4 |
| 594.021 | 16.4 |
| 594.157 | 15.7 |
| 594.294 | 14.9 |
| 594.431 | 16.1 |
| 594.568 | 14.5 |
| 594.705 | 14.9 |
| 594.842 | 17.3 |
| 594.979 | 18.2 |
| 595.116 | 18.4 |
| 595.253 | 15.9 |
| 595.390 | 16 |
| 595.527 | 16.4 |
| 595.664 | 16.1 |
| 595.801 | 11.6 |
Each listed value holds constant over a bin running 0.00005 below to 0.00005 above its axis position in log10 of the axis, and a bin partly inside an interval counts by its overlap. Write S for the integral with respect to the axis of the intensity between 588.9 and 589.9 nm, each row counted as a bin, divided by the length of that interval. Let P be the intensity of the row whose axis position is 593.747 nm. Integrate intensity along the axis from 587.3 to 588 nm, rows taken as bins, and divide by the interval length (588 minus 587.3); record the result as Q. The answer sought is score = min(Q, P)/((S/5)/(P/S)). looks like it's 6.5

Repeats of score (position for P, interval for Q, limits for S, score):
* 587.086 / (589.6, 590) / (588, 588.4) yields 4.7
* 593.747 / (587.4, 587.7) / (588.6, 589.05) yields 6.1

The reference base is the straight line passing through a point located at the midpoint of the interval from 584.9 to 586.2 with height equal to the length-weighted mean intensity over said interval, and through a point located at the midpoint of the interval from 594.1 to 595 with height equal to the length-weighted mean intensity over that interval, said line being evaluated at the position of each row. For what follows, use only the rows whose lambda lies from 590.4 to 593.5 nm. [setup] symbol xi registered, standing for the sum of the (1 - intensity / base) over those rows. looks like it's -0.4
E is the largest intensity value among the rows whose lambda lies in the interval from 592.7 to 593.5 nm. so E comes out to 16.6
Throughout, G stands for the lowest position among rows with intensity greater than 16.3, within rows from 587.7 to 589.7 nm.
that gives 588.168 nm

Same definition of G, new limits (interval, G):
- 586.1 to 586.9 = 586.545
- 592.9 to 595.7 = 593.610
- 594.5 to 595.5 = 594.842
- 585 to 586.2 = 585.196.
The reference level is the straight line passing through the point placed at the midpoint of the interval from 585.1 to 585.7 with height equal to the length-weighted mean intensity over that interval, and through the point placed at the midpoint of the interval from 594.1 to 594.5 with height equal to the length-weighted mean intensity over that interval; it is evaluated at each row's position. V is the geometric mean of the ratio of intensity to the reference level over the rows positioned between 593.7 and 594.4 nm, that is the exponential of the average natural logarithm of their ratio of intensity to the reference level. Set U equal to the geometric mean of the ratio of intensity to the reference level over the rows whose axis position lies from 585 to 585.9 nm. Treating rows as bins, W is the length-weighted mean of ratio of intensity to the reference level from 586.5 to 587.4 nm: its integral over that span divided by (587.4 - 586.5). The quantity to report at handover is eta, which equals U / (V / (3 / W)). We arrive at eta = 2.84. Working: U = 0.98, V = 1.02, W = 1.01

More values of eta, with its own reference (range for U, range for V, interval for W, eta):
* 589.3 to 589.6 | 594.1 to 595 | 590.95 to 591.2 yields 2.56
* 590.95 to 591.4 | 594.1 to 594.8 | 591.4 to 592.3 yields 2.97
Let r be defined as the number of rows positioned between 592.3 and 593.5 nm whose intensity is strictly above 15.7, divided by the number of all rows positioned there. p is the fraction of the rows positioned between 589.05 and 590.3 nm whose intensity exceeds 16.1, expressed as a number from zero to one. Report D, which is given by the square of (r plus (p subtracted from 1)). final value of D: 2.4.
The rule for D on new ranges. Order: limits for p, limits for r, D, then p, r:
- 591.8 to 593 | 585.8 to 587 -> 0.6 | 0.78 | 0.56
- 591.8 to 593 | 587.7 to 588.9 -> 0.3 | 0.78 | 0.33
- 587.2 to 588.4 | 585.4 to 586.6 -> 1.0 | 0.67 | 0.67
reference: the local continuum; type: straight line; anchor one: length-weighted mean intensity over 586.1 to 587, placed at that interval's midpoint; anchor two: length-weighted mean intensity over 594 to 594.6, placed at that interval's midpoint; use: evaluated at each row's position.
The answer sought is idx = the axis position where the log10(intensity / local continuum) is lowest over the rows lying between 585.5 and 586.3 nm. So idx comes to 586.005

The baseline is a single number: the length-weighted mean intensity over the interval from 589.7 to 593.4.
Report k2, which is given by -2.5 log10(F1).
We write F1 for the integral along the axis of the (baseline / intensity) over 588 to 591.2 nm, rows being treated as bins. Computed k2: -1.32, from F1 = 3.36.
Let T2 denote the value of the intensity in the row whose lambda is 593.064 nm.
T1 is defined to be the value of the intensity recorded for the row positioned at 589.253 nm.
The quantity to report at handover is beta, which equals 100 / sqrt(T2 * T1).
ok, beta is 6.7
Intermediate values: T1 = 13.9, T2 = 16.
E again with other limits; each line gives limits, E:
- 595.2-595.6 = 16.4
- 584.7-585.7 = 17.5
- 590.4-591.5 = 16.8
